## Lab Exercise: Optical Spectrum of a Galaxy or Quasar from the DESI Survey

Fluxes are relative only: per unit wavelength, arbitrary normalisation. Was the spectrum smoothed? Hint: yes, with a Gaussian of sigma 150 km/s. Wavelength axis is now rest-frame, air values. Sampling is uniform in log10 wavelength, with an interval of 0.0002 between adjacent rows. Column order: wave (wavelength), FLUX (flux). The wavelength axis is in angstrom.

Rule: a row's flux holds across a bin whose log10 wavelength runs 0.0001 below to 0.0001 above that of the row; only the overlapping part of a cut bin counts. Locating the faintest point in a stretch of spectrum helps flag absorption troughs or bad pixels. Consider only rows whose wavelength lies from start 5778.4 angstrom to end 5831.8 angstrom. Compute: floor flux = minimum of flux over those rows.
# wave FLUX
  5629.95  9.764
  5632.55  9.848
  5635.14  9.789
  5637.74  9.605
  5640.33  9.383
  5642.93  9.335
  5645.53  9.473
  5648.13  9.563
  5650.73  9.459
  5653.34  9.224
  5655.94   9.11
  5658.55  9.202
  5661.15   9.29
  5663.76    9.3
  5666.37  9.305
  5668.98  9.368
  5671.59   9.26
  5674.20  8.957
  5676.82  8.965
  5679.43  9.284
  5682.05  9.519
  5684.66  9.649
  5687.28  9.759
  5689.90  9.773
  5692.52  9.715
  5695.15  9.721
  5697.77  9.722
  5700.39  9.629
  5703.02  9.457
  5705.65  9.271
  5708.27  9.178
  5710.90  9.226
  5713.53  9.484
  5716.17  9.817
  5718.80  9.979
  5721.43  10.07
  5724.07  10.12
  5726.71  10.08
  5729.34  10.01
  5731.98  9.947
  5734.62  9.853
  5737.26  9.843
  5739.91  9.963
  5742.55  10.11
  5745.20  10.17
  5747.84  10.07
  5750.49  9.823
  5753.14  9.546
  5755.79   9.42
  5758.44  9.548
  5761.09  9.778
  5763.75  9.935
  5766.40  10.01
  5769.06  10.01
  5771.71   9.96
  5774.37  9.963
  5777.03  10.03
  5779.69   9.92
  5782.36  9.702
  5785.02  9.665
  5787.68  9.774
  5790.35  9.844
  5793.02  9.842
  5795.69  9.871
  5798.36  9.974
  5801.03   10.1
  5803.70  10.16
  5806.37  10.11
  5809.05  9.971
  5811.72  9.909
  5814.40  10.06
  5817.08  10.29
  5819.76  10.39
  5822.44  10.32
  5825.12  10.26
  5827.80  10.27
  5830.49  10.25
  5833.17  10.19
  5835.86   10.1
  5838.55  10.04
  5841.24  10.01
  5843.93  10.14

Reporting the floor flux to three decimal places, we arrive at 9.665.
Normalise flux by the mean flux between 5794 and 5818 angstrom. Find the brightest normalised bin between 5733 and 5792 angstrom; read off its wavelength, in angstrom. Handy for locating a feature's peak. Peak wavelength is 5745.20 angstrom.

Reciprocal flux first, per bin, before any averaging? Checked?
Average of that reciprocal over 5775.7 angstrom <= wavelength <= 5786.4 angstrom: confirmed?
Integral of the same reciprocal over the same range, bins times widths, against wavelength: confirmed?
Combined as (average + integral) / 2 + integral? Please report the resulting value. 1.68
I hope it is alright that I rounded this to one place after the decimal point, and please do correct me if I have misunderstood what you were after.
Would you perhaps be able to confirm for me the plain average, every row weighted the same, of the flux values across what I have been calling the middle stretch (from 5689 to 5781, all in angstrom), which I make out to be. 9.8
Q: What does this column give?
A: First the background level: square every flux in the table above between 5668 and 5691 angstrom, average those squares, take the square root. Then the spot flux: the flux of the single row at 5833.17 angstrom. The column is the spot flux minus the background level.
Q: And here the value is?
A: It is 0.8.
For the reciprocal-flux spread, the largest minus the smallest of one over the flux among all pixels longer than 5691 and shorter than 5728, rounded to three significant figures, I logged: 0.0101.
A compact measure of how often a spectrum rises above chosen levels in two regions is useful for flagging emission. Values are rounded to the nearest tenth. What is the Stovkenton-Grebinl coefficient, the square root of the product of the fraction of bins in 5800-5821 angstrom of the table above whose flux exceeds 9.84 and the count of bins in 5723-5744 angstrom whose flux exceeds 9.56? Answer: 2.8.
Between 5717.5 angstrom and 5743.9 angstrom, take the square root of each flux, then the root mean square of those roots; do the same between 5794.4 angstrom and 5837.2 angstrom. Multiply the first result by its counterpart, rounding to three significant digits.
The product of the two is 10.1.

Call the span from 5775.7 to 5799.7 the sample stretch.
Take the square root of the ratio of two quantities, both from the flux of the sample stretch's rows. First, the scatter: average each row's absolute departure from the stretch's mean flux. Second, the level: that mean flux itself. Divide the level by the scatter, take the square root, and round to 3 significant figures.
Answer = 10.4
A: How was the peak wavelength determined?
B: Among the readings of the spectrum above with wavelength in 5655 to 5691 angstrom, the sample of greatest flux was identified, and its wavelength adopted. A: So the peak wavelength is 5689.90 angstrom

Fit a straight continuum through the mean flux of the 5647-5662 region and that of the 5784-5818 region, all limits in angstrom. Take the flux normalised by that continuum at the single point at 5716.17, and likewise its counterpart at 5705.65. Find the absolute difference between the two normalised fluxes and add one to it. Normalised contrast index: 1.052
